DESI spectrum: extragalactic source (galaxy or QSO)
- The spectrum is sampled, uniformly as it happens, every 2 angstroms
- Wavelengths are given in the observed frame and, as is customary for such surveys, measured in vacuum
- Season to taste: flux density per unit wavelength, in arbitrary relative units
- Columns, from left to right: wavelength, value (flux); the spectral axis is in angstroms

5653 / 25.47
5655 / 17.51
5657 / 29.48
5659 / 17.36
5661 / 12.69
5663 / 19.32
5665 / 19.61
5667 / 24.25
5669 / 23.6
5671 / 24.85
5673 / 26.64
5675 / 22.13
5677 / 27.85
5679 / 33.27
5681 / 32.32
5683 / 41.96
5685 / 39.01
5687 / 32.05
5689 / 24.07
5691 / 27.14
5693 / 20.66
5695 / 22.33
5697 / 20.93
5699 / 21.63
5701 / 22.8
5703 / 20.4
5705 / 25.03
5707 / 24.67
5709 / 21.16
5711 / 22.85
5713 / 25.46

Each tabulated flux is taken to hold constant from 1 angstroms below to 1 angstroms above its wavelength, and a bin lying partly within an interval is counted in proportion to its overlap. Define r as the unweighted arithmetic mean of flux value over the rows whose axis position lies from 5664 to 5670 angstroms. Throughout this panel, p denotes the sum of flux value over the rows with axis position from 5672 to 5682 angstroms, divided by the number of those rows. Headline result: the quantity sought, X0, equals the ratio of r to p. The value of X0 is 0.79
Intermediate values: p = 28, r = 22.5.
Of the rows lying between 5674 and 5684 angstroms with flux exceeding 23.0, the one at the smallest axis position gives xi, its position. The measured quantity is 5677 angstroms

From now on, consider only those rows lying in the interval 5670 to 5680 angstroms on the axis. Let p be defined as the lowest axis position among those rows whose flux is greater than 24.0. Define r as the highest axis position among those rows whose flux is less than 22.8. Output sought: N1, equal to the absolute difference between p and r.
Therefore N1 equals 4 angstroms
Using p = 5671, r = 5675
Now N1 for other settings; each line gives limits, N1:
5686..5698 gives 10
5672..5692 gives 2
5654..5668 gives 8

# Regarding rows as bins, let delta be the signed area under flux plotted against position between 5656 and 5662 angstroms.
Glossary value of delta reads 119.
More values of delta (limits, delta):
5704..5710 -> 142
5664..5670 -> 135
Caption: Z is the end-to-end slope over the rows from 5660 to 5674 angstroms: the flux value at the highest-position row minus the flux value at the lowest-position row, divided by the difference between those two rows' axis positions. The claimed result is 1.2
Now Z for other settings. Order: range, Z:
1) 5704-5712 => -0.4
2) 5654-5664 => 0.2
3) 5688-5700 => -0.2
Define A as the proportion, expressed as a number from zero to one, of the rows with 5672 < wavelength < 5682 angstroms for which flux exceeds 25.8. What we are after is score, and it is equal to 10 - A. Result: 9.20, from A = 0.8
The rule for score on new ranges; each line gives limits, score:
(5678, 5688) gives 9.00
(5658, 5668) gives 10.00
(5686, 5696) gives 9.60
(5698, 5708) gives 10.00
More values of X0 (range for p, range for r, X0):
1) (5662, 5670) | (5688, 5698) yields 1.06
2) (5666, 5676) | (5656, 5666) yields 0.81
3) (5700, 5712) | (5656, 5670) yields 0.92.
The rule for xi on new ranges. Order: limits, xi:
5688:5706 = 5689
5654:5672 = 5657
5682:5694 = 5683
